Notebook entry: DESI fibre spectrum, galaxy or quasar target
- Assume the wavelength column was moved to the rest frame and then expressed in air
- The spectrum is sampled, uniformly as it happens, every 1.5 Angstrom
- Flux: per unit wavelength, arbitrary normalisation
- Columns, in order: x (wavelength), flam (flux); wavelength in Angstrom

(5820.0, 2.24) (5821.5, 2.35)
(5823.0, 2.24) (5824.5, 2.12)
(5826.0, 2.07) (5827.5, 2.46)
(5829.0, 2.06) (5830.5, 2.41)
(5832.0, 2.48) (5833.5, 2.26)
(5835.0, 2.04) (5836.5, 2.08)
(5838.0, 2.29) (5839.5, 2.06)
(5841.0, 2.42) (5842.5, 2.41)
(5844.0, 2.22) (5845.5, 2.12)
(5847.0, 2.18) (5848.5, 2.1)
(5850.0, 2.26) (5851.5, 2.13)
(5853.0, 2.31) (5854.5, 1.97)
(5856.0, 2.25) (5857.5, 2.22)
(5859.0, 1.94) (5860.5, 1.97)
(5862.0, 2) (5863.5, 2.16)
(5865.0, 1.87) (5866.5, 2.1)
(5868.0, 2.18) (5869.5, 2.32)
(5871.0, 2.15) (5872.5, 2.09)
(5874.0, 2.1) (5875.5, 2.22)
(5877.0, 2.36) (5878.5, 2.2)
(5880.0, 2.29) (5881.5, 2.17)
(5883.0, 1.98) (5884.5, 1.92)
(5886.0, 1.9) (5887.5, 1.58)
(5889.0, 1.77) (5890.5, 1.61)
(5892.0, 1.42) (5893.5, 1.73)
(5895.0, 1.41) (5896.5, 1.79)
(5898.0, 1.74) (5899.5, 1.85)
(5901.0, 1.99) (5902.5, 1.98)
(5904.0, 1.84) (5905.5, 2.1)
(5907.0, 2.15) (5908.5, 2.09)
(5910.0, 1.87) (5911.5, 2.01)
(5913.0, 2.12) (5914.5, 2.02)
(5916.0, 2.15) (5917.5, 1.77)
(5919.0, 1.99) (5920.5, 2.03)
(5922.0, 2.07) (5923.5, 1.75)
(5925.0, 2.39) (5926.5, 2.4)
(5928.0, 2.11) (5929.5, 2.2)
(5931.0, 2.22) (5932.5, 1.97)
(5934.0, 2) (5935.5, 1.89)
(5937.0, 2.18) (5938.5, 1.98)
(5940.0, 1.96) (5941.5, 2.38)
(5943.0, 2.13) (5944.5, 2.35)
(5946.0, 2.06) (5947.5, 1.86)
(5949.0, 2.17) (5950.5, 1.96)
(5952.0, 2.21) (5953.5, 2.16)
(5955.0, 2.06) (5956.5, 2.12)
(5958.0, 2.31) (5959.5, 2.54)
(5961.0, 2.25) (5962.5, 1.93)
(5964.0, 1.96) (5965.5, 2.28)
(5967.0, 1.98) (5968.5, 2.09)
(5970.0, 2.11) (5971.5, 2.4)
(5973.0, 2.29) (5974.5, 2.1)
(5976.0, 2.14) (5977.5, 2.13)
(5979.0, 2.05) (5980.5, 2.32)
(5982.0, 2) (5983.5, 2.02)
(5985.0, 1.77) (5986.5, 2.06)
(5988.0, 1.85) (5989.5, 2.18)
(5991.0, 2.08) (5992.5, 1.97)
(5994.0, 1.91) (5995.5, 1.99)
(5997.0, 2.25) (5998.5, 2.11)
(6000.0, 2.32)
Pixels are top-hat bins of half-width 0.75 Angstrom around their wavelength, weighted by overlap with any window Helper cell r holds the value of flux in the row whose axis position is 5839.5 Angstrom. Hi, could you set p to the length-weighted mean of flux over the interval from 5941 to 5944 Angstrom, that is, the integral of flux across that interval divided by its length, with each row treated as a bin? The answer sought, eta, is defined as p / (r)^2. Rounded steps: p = 2.25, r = 2.06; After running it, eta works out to 0.531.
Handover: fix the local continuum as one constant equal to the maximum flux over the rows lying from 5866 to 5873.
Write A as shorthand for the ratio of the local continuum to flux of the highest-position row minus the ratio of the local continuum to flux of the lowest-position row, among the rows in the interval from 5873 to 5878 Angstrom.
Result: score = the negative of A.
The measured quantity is 0.1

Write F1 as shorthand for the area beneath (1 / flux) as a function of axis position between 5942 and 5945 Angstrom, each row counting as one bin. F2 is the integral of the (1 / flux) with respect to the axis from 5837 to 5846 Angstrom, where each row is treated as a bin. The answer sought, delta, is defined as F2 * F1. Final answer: 5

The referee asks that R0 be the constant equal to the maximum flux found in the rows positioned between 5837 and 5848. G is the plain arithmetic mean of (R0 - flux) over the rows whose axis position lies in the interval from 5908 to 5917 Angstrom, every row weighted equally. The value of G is 0.38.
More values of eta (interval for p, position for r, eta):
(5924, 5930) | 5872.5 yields 0.517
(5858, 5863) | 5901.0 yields 0.503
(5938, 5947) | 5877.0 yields 0.384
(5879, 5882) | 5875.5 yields 0.453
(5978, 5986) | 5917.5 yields 0.650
